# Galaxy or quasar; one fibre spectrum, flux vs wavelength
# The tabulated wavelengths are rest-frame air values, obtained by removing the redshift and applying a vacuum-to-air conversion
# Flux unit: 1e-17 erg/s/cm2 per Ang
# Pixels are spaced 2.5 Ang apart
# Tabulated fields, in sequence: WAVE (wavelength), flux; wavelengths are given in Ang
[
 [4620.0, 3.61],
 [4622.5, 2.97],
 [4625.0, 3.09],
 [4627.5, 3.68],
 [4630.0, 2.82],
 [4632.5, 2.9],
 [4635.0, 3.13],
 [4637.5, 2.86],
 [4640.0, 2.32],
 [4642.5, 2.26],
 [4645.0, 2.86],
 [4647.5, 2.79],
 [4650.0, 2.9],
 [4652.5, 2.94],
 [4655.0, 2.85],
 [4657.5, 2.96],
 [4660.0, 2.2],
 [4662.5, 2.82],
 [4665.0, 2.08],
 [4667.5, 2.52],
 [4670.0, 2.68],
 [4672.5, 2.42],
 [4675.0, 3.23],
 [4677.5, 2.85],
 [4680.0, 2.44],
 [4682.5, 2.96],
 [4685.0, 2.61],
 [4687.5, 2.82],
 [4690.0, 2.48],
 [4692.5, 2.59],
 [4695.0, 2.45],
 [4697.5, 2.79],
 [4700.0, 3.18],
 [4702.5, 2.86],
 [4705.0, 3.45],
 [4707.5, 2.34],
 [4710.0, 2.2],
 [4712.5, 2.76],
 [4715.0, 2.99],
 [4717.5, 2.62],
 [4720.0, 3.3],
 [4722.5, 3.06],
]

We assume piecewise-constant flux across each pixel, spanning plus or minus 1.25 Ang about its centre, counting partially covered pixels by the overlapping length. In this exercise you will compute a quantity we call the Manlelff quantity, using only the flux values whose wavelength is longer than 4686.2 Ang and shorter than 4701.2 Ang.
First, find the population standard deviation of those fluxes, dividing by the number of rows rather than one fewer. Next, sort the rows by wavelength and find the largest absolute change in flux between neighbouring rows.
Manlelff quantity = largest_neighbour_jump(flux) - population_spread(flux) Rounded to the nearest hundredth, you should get 0.14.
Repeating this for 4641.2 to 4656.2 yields 0.37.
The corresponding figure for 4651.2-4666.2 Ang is 0.40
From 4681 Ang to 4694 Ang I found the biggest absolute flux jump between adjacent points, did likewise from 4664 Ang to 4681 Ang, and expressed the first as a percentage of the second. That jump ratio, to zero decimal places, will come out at 43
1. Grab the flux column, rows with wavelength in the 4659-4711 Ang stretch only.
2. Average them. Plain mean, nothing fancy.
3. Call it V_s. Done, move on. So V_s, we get 2.67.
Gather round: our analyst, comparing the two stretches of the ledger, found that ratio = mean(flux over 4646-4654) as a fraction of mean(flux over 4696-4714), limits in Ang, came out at 1.03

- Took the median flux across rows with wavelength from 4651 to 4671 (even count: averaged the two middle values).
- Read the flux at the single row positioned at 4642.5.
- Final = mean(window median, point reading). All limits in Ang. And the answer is 2.5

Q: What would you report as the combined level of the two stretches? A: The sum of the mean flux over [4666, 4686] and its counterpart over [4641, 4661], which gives 5.43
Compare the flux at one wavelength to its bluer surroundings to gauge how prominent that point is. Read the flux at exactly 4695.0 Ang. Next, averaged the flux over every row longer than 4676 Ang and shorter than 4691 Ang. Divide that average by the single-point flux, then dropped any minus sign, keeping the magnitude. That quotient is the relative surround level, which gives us 1.10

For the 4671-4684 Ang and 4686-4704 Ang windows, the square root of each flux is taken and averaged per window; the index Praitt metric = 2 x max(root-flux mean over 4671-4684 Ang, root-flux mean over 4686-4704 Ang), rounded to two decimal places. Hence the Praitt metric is 3.33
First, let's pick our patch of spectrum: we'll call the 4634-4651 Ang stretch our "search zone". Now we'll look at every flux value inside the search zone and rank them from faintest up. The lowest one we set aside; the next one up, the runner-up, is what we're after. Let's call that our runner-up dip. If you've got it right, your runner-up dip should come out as 2.32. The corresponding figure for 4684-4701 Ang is 2.48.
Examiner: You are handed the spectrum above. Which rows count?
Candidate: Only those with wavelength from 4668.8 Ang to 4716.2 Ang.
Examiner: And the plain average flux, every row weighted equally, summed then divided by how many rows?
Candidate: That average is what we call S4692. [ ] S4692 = 2.74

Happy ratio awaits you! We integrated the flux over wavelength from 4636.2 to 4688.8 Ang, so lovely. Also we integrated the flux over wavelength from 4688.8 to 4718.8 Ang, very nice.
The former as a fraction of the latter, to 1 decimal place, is 1.7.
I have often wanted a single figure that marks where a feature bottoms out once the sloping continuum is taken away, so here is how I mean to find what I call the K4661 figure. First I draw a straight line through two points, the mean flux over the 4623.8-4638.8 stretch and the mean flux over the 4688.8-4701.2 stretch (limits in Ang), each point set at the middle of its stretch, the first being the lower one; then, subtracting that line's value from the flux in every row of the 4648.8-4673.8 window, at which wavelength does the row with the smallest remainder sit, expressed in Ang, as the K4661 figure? 4665.0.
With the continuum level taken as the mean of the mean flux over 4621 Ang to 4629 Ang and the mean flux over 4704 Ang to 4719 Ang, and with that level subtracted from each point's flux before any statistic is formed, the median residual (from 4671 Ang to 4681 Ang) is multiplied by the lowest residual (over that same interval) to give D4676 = 0.19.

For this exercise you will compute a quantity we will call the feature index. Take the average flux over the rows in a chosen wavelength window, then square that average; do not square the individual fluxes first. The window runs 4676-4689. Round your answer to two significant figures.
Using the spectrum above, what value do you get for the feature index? 7.5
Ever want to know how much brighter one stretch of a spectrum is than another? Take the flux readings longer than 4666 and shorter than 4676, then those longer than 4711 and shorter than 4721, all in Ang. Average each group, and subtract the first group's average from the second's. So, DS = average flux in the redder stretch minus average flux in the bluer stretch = 0.21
